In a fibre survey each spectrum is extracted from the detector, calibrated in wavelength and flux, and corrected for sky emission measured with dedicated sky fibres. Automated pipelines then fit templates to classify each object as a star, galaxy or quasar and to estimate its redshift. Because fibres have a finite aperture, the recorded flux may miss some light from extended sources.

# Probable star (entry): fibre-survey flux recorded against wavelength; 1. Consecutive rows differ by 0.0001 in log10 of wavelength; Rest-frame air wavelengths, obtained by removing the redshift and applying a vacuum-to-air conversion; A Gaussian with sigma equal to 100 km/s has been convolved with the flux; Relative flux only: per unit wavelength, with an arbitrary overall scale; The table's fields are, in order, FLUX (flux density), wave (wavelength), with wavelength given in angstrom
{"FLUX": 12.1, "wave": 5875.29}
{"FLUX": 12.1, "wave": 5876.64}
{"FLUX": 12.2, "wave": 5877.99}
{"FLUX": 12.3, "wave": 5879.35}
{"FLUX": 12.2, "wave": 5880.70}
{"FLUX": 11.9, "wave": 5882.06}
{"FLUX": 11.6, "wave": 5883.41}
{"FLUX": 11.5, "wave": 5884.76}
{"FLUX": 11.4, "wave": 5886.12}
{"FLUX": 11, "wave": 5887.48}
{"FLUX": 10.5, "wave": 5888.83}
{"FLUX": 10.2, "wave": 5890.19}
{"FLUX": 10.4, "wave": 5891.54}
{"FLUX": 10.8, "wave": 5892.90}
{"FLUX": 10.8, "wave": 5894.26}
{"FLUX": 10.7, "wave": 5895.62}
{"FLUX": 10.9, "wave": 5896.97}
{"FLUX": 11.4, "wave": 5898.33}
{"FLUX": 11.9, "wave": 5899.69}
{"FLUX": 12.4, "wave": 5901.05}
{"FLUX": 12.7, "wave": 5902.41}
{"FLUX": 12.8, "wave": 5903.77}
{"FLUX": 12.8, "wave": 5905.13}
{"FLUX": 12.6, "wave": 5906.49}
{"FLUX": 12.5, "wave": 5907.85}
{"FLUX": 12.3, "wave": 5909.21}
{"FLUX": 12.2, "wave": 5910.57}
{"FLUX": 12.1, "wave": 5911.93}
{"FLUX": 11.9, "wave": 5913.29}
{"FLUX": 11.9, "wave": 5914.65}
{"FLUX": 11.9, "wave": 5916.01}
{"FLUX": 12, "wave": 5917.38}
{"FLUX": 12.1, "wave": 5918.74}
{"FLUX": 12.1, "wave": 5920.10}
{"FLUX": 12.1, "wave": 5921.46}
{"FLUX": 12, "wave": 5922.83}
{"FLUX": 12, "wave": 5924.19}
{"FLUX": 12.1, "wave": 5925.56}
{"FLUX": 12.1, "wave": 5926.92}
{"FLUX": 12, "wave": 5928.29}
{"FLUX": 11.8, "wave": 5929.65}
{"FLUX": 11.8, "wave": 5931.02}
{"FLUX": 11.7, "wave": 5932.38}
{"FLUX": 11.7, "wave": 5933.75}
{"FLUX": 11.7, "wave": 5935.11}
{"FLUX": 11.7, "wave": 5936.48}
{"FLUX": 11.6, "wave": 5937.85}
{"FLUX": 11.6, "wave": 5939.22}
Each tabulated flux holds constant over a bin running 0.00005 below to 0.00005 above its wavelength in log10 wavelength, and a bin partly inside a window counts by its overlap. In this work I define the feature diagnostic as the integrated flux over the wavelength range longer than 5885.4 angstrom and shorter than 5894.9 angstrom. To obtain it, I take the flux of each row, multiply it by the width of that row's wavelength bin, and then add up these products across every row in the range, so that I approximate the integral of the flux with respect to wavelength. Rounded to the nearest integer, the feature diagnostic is 102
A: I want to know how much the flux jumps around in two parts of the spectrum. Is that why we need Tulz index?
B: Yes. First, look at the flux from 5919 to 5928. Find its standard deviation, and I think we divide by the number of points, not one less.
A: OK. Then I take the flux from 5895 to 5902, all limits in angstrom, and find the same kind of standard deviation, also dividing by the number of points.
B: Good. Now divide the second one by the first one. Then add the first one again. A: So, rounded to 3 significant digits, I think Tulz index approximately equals 13.4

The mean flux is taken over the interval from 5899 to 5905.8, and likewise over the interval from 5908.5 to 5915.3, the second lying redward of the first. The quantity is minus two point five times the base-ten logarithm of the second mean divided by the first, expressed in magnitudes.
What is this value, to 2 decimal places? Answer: 0.04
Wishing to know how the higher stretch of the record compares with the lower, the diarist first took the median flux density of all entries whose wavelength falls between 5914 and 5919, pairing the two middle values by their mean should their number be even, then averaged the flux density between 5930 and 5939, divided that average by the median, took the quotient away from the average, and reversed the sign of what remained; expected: -10.7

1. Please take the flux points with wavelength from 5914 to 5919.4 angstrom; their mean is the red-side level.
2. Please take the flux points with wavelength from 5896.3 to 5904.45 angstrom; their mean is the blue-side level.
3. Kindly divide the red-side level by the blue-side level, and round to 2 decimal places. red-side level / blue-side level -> 1.00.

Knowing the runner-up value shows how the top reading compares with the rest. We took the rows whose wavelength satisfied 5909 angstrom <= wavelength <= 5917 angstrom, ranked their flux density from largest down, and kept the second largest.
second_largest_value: 12.2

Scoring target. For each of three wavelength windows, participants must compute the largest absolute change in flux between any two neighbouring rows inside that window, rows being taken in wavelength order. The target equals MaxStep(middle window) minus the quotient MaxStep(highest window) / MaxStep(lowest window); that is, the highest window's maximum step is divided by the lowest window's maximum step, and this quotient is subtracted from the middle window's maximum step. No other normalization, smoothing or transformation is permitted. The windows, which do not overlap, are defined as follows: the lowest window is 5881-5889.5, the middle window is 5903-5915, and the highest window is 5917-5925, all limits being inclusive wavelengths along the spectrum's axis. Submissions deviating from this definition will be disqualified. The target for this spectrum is 0.00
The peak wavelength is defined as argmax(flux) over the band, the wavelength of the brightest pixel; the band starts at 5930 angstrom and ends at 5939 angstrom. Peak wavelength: 5931.02 angstrom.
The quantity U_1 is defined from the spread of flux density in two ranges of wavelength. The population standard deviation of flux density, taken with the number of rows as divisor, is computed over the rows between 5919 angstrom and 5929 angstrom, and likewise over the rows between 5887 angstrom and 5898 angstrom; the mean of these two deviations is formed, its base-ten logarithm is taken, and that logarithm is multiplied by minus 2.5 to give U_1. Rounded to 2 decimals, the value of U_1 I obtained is 2.04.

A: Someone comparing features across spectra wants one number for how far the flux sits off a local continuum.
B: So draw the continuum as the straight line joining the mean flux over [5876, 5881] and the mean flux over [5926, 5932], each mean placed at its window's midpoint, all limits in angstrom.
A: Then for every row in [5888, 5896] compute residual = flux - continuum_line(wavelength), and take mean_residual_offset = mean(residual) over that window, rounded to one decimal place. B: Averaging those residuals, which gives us -1.6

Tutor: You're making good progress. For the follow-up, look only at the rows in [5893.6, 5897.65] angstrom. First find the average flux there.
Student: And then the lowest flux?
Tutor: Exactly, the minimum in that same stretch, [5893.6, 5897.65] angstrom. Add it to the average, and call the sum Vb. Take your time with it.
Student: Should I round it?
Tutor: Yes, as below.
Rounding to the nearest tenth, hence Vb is 21.5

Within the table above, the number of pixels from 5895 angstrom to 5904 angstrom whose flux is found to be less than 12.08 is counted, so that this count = 4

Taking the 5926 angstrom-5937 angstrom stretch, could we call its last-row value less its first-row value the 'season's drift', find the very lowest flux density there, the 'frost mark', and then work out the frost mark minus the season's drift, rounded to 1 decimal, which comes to 12.1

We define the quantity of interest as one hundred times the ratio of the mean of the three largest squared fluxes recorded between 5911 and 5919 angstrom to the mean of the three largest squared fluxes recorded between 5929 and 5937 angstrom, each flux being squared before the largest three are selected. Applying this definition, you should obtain 105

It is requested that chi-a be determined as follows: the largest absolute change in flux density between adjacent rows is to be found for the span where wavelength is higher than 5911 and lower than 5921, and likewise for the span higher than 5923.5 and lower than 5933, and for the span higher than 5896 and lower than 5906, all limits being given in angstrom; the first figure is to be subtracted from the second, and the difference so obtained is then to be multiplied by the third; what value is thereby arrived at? 0.00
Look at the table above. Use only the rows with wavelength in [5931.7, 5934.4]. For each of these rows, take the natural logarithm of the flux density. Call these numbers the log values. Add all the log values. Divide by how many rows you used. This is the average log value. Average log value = 2.46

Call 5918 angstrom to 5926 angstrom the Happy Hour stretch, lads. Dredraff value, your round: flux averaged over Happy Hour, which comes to 12.1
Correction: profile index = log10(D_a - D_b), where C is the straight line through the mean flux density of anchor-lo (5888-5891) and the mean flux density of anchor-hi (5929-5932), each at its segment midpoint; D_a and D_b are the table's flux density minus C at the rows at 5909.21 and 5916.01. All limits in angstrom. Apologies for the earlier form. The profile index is -0.2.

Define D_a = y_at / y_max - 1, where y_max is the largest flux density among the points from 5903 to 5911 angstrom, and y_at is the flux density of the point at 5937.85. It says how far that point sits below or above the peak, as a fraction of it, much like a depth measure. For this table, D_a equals -0.094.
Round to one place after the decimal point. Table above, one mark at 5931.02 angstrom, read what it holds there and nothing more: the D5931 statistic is 11.8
